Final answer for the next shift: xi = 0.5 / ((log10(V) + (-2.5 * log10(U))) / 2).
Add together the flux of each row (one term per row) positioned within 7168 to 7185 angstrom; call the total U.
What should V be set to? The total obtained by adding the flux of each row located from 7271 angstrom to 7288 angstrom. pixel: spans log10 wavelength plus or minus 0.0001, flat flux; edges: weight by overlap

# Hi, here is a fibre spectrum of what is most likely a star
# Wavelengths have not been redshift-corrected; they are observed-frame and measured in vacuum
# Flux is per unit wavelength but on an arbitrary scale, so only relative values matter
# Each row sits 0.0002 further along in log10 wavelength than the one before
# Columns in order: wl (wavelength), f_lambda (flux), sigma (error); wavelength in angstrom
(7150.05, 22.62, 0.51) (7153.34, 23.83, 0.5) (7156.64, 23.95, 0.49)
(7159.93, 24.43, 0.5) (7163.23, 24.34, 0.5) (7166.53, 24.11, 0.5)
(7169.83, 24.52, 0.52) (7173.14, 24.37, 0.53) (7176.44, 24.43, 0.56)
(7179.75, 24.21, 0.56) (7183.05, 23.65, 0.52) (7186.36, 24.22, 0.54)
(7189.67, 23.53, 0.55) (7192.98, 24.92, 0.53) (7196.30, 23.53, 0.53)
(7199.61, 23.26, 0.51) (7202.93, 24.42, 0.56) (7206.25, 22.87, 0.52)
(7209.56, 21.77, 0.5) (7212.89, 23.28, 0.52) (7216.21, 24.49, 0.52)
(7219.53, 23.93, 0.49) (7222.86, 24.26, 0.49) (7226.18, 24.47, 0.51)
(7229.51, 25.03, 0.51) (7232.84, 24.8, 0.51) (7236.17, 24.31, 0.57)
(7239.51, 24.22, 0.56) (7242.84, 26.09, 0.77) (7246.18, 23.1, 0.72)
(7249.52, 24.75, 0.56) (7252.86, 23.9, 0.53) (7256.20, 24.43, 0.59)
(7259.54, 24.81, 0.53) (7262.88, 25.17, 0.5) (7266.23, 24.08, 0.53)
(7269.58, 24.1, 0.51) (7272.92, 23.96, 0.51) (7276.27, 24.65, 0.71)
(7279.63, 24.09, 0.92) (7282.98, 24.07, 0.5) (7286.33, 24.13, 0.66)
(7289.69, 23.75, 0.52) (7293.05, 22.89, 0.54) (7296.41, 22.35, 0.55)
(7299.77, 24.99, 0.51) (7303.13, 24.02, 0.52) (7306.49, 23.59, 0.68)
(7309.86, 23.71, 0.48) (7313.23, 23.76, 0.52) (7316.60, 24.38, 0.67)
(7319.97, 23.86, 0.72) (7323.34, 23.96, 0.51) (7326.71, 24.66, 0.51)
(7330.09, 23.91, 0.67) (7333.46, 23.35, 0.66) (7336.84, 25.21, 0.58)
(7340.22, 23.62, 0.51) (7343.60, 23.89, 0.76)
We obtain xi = -0.320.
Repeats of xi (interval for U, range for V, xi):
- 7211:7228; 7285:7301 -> -0.320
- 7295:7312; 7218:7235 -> -0.323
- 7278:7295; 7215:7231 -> -0.322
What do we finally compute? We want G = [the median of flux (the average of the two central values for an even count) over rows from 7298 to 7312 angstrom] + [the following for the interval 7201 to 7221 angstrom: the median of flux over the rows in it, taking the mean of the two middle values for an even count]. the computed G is 47.5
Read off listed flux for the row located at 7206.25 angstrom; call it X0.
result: 22.87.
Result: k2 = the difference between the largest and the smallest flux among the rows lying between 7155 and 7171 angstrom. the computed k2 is 0.6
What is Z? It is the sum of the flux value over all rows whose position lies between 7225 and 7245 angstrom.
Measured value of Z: 149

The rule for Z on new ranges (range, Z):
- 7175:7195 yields 145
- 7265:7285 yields 145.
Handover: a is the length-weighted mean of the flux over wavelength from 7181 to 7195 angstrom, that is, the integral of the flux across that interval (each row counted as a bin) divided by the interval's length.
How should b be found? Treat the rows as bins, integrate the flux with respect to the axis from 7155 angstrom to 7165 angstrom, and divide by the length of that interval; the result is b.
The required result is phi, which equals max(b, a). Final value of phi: 24.2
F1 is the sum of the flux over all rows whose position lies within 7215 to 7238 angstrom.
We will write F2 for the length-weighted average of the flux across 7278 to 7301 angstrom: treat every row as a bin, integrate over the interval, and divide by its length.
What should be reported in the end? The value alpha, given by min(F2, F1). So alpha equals 23.7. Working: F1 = 171.3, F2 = 23.7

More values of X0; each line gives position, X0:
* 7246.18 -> 23.1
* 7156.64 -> 23.95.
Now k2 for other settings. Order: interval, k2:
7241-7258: 3.0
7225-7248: 3.0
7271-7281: 0.7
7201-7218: 2.7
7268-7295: 1.8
